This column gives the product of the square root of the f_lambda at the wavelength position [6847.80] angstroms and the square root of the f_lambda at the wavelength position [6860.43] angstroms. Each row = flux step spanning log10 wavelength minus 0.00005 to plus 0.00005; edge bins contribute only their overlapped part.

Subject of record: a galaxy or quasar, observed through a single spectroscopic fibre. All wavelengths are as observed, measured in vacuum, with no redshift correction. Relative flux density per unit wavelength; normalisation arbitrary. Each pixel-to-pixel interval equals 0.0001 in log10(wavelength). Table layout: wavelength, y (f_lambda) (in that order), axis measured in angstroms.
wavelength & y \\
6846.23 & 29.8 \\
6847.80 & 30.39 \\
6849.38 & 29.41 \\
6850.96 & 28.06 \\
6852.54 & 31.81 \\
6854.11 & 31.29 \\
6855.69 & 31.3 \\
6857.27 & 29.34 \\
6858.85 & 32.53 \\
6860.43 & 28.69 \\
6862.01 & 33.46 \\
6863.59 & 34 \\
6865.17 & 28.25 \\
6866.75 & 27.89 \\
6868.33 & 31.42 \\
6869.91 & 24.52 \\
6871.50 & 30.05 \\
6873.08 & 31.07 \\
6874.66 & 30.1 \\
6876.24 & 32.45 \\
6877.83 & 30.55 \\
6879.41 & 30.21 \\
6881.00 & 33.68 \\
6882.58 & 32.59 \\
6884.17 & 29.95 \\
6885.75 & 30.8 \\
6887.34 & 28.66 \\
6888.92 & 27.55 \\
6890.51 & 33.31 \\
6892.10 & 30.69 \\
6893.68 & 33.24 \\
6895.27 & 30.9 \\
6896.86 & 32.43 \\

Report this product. 29.5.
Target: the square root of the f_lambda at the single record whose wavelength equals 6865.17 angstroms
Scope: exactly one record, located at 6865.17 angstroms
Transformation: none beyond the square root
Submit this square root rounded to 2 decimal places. 5.32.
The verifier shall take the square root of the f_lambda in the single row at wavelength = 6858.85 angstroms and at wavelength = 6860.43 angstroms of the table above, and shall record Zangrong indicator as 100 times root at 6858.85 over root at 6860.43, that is 106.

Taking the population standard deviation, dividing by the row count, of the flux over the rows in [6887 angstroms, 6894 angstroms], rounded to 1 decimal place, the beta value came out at 2.3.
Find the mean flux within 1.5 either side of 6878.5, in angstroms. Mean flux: 30.4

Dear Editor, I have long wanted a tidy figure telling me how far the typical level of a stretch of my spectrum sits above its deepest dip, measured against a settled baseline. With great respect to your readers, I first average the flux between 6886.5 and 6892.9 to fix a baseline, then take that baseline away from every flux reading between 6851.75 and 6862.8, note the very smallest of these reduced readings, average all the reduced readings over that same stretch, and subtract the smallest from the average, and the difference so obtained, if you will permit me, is 2.5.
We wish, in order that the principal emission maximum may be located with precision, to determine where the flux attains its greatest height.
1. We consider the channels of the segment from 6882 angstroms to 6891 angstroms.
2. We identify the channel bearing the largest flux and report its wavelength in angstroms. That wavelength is 6890.51 angstroms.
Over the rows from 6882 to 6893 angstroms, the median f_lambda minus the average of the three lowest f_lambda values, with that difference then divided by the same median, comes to 0.064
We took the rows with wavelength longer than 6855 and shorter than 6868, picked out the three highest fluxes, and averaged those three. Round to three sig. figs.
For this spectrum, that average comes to 33.3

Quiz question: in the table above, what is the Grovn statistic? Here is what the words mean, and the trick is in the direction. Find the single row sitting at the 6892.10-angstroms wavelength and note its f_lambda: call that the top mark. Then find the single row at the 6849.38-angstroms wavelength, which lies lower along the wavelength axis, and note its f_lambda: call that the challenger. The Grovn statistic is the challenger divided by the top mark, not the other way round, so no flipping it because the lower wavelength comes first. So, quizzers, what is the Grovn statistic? 0.96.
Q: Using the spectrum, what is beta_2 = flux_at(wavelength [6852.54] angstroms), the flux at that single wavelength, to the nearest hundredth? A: 31.81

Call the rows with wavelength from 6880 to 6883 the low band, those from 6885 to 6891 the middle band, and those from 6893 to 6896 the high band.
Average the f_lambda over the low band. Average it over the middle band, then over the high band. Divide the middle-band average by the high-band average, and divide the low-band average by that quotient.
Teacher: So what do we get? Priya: 35.3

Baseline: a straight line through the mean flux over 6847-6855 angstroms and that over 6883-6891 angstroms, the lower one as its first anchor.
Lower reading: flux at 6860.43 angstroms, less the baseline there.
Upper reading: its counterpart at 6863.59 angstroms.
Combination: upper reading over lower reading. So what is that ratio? -2.6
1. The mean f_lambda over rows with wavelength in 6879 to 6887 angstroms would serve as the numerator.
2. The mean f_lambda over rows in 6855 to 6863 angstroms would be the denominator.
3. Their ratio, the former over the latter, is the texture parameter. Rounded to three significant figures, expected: 1.01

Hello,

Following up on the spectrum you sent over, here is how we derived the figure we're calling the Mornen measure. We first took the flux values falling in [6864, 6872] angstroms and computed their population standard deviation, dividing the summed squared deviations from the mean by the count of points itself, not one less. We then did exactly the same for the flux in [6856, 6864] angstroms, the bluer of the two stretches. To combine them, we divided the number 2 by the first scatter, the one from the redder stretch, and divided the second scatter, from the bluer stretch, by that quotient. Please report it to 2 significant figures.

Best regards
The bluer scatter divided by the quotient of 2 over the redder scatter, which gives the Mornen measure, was 2.5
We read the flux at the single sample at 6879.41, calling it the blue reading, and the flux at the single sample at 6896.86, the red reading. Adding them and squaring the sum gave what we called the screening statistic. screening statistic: 3924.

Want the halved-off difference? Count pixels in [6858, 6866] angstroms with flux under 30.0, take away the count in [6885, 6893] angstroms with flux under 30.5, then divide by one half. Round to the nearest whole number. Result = 0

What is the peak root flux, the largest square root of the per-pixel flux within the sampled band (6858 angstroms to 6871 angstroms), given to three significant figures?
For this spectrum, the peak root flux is 5.83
